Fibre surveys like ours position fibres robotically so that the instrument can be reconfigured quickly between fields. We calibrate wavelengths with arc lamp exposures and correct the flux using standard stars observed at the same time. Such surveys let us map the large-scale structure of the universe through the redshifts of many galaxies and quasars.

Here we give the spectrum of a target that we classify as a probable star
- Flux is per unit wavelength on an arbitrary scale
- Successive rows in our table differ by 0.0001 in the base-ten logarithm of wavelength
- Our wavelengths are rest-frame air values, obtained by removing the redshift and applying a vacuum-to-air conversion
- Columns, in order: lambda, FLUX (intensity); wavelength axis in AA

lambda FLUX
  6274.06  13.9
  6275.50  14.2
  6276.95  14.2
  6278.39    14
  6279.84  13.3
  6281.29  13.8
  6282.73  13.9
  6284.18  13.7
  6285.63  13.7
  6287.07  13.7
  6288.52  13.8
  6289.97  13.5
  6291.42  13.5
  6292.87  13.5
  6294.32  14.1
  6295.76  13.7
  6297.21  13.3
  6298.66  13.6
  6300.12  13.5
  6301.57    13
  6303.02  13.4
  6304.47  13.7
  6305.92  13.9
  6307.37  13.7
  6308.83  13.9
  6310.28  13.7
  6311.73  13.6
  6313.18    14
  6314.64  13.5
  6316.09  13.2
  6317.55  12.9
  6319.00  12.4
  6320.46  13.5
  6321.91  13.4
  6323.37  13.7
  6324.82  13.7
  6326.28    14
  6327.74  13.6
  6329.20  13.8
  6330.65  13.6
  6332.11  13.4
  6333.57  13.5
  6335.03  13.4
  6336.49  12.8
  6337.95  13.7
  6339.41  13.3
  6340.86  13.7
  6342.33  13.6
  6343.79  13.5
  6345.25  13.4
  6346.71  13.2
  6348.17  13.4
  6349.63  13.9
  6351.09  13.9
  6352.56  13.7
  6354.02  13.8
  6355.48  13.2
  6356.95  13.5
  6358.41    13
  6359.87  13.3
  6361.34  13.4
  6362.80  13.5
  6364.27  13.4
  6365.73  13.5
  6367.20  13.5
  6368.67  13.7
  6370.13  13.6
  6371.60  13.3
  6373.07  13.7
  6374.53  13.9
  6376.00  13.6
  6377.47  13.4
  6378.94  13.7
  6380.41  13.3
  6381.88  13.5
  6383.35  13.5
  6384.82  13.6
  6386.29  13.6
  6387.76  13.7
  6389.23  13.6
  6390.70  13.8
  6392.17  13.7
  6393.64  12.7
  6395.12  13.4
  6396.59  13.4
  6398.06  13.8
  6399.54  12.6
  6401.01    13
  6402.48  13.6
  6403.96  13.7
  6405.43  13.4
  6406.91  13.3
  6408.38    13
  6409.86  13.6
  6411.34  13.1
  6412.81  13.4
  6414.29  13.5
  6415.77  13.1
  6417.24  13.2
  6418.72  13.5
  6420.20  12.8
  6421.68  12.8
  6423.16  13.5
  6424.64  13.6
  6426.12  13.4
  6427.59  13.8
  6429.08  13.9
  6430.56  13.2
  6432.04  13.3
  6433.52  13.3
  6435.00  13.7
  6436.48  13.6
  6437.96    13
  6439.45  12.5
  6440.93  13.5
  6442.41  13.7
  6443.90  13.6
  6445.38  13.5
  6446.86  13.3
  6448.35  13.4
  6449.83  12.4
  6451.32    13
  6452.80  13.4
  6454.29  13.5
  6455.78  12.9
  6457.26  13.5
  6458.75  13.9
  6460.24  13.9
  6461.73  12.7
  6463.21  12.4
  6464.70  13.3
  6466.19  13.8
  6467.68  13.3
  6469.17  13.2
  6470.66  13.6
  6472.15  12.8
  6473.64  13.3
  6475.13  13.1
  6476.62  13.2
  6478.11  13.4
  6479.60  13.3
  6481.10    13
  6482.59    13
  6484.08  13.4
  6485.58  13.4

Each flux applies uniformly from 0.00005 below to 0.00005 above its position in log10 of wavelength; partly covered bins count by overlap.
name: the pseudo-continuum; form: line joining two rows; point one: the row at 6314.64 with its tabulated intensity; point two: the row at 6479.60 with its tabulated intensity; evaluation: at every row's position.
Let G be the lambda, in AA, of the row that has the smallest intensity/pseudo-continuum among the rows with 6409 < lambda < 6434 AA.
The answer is 6420.20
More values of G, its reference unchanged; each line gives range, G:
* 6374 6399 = 6393.64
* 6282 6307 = 6301.57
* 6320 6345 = 6336.49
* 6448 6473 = 6449.83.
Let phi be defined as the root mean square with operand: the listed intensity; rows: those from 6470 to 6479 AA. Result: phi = 13.24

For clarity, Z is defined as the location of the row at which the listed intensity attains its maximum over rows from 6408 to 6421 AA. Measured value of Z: 6409.86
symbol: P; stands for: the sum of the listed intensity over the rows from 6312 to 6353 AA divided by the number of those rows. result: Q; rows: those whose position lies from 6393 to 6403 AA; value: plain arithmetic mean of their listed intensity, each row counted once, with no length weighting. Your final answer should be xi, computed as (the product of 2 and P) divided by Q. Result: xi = 2.04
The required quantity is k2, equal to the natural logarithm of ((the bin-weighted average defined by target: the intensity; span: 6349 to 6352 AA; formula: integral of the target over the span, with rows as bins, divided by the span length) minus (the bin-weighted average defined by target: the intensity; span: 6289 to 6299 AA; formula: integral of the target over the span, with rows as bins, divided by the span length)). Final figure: -1.4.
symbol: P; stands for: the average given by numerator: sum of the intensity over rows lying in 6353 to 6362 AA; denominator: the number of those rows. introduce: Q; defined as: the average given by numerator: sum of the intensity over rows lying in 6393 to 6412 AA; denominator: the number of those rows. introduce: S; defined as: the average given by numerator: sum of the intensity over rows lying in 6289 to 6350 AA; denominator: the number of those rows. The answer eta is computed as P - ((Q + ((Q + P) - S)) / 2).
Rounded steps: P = 13.4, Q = 13.3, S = 13.5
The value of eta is 0.16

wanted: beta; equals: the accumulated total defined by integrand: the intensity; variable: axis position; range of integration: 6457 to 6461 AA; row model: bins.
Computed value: 55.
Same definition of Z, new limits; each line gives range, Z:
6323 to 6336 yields 6326.28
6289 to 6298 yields 6294.32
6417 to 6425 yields 6424.64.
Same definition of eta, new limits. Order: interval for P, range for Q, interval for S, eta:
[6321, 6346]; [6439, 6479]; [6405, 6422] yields 0.12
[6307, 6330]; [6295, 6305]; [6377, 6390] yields 0.08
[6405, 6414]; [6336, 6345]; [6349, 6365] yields -0.03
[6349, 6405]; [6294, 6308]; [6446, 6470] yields -0.22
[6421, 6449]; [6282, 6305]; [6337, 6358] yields -0.12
